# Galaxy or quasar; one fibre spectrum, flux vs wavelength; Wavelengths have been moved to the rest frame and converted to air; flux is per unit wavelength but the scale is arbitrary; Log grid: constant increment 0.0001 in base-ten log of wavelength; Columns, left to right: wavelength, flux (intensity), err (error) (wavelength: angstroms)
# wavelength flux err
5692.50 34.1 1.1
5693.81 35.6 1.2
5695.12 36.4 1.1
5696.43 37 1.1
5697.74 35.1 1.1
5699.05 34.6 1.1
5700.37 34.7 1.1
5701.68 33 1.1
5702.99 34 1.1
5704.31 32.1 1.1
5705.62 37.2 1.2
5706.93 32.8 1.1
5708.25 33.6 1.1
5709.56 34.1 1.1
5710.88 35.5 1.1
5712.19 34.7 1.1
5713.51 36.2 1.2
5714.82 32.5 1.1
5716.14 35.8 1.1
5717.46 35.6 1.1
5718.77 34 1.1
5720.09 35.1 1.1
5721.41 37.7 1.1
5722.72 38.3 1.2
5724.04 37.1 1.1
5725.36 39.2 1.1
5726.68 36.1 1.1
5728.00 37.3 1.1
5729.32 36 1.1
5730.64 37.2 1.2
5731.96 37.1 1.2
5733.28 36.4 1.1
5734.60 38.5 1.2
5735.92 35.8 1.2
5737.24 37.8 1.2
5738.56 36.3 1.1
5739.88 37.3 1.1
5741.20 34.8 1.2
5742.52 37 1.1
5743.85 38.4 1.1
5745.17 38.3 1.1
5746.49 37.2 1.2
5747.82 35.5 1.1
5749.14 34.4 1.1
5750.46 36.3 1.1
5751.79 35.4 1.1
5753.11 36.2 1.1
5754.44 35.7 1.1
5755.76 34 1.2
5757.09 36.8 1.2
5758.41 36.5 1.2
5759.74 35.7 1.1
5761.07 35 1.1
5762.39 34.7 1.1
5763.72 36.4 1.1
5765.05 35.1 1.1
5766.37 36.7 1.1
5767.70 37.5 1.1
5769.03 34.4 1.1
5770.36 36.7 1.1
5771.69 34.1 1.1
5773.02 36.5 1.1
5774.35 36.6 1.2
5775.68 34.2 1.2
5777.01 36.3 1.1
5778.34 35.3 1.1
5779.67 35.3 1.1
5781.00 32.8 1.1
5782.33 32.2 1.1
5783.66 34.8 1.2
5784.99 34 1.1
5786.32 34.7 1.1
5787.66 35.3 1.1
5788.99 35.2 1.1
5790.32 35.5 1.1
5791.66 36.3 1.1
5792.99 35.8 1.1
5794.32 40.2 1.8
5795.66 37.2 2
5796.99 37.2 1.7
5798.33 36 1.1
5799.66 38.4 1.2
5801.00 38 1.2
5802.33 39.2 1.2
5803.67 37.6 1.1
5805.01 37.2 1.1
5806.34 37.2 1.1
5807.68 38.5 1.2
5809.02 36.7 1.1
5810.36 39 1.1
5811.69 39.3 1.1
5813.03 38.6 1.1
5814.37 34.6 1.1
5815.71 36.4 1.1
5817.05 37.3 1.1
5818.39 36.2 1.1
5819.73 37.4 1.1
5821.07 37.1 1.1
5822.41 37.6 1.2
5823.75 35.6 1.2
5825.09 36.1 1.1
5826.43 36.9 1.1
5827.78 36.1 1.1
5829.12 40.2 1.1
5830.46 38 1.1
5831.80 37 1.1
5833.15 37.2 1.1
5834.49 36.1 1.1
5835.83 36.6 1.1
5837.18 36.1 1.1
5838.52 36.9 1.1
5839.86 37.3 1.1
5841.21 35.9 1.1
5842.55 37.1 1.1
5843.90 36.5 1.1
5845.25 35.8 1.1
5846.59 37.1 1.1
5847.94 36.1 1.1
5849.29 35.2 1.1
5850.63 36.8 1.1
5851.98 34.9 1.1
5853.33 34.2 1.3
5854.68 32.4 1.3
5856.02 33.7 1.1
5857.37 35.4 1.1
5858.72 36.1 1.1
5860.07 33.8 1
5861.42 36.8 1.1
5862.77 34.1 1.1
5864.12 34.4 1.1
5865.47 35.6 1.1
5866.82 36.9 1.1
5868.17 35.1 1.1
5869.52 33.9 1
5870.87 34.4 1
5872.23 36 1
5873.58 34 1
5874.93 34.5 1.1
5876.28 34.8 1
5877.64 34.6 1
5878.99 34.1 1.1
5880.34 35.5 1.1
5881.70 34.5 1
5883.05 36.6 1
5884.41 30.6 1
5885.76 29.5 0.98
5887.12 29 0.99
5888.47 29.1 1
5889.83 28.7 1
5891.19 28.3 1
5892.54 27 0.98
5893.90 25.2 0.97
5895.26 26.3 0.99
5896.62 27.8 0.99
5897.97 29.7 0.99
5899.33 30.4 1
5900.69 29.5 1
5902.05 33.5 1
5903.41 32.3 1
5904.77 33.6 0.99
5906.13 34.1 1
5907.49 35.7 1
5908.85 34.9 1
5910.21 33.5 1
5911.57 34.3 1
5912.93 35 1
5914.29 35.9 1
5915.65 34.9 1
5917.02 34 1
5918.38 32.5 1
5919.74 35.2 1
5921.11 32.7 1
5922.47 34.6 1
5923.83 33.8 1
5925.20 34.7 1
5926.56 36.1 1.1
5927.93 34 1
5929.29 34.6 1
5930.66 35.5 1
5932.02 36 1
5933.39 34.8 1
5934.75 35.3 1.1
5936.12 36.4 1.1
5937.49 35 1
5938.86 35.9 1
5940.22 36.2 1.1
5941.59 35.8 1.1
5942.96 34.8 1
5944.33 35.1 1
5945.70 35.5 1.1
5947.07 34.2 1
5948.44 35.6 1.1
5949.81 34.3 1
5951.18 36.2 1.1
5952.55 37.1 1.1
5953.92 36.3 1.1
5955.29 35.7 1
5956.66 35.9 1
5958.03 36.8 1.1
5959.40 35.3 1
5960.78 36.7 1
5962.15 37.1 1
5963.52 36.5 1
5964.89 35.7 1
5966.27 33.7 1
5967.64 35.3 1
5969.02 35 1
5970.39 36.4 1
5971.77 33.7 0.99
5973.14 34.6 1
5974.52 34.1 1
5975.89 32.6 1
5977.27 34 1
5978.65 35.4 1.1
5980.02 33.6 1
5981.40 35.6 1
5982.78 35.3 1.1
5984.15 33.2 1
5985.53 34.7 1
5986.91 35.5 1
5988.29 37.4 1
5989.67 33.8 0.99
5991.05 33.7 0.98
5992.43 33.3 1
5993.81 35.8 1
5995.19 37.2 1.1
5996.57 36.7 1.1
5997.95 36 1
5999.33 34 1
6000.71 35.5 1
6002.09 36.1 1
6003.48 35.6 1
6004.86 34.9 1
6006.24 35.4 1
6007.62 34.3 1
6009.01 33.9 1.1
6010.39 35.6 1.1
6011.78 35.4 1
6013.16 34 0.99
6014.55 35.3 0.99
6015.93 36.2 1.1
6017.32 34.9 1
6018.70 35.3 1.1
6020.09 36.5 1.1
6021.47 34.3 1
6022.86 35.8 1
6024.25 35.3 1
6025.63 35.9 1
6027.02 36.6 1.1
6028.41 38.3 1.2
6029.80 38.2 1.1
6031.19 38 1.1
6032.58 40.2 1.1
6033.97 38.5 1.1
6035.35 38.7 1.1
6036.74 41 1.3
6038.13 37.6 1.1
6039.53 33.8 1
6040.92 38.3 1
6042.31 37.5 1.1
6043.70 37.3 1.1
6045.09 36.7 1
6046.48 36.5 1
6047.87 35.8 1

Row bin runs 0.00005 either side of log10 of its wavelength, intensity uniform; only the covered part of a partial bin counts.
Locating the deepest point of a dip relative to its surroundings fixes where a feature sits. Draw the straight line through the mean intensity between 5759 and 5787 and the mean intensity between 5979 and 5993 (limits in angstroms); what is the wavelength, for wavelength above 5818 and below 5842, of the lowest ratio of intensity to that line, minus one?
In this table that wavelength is 5823.75 angstroms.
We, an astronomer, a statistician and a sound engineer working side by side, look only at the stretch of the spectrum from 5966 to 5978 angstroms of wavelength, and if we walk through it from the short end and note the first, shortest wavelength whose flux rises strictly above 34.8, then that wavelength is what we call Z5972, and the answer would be 5967.64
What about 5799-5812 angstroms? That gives 5799.66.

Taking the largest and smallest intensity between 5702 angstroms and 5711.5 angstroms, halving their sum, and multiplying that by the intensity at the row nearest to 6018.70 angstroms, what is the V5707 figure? 1223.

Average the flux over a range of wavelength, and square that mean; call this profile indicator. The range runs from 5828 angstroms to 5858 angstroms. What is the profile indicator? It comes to 1311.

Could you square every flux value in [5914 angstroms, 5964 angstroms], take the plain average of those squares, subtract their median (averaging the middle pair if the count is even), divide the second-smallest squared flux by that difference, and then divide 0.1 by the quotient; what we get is -0.0011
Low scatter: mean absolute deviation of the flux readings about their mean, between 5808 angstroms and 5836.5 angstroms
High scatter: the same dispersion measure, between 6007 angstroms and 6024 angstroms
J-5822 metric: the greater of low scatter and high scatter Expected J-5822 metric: 0.98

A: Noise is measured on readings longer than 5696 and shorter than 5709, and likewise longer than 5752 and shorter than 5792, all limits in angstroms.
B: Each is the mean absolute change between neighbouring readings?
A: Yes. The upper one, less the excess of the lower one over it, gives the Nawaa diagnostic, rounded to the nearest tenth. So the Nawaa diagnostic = 0.7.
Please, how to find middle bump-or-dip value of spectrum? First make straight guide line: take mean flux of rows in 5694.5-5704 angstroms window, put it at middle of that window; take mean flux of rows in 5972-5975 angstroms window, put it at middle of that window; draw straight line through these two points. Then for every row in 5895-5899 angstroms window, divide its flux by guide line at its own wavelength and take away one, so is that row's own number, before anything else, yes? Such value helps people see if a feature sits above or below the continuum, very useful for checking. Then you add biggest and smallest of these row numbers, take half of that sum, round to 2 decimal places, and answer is -0.19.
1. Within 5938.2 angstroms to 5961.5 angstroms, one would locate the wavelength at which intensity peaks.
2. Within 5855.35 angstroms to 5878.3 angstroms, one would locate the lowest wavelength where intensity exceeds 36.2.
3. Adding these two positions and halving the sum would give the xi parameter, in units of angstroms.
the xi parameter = 5907.0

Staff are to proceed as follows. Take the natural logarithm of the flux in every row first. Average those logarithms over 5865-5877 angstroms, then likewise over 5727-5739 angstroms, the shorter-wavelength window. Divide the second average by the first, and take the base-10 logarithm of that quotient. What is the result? 0.0065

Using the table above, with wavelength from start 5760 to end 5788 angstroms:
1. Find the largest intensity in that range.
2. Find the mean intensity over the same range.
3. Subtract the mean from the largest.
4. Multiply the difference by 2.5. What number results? 5.8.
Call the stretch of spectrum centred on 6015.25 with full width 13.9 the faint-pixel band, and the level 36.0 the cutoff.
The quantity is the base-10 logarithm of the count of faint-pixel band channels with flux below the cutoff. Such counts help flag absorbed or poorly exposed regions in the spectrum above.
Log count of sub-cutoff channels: 0.90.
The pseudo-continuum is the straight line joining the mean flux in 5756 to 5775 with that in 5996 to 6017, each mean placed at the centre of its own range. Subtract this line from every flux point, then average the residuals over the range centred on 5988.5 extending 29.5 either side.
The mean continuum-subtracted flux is -0.2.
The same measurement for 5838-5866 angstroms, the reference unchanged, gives -0.1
